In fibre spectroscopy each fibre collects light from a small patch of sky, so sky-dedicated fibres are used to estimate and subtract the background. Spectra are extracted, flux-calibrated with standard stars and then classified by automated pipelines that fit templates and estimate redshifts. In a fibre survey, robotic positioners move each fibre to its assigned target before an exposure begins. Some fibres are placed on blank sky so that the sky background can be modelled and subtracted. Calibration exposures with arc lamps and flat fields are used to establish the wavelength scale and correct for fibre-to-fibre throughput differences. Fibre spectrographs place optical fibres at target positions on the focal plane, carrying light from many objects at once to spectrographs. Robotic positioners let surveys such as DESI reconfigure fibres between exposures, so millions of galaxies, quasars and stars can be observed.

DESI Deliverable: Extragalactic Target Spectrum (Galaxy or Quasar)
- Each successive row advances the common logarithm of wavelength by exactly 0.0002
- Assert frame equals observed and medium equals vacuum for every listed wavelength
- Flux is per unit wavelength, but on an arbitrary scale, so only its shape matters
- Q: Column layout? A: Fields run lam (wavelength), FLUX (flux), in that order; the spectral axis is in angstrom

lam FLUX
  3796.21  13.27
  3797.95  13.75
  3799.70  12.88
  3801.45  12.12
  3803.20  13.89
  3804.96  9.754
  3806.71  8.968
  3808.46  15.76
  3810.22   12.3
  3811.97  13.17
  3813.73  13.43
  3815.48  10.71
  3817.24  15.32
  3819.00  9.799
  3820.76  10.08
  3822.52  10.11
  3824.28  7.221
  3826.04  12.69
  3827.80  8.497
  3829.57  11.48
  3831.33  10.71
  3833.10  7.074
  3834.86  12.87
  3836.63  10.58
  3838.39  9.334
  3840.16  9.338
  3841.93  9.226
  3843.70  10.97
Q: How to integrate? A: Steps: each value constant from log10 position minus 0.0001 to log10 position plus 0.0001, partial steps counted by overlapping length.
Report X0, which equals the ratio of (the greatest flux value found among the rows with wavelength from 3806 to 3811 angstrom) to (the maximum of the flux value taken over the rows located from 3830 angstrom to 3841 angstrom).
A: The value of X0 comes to 1.22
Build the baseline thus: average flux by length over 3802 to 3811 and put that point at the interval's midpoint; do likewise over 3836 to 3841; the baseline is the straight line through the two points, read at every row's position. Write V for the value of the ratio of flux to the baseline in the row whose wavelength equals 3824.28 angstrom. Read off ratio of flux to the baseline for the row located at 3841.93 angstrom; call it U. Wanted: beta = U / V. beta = 1.5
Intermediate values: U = 0.97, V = 0.67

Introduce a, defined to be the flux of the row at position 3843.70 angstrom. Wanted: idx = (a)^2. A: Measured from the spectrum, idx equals 120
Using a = 10.97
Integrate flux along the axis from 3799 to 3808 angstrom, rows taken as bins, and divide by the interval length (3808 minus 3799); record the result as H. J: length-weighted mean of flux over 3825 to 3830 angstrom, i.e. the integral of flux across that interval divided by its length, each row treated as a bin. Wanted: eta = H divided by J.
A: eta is 1.09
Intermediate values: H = 11.7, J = 10.7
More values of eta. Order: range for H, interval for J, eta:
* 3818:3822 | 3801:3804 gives 0.77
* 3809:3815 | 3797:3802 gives 1.00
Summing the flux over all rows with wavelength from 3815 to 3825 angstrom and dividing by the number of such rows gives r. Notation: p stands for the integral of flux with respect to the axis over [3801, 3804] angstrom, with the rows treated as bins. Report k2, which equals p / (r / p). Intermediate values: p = 39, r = 10.5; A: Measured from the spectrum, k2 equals 147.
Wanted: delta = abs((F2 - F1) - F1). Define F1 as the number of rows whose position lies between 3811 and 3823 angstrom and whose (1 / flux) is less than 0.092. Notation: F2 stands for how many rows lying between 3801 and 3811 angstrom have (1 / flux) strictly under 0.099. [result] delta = 2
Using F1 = 3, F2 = 4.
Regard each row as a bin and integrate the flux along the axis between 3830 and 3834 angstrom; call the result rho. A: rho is 36.9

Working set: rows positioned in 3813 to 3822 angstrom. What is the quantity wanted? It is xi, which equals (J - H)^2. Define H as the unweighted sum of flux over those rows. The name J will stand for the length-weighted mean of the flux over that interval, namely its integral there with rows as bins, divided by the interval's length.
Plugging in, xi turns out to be 2263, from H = 59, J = 11.8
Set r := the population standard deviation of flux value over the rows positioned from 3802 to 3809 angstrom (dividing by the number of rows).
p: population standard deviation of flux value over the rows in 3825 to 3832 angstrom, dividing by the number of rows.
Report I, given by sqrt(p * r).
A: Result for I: 2.1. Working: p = 1.53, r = 2.8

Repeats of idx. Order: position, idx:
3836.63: 112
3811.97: 173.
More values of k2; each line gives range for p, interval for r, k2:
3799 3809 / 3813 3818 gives 1113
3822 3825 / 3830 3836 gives 65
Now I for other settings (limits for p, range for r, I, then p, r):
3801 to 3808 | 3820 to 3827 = 1.9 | 1.95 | 1.9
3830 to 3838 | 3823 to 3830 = 2.1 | 2.08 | 2.2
